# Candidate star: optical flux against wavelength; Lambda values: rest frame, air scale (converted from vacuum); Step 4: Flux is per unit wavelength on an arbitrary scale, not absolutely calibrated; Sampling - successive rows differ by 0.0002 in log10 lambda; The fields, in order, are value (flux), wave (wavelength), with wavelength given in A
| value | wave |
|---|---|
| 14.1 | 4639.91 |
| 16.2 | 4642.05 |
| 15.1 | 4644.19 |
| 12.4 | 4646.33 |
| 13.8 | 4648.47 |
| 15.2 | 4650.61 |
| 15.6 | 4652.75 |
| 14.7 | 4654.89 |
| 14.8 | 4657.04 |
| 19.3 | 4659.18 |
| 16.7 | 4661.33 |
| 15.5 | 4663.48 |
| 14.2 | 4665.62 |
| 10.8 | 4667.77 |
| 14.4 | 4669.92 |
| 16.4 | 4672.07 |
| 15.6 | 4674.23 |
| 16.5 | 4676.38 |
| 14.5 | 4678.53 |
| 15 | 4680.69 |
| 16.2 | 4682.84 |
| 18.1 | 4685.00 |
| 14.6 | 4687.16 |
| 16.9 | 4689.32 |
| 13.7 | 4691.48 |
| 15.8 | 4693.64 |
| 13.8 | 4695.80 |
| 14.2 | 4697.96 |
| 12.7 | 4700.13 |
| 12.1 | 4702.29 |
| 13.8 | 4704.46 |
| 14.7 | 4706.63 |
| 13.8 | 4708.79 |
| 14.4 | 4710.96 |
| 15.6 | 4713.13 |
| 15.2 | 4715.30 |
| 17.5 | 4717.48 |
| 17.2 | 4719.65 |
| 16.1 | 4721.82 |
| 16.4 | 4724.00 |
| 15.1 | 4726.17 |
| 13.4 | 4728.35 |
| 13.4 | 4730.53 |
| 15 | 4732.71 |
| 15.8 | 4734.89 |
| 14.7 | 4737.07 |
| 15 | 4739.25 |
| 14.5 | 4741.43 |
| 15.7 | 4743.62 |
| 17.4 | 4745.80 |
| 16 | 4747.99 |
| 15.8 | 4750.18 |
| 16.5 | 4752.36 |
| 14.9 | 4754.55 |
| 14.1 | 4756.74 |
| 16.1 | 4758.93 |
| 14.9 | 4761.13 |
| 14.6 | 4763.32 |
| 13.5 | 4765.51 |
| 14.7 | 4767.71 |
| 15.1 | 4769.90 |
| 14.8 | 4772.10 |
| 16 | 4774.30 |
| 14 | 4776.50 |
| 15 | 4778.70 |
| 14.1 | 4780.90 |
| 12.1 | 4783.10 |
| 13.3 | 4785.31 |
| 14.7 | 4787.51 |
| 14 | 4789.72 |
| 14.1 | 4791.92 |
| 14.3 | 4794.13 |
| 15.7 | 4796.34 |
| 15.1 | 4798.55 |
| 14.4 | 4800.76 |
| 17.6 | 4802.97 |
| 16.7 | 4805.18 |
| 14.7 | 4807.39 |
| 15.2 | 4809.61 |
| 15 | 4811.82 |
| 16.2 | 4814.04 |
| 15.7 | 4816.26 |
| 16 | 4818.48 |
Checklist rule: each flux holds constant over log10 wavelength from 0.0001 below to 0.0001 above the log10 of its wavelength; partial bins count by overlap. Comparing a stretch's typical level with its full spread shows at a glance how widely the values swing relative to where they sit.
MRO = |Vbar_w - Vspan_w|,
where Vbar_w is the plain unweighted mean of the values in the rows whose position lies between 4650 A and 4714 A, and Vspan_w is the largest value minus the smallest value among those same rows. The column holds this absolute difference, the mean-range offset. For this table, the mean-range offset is 6.5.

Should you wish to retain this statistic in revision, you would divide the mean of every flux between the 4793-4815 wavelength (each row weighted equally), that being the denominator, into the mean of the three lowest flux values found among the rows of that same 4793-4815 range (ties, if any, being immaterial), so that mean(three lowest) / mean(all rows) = 0.934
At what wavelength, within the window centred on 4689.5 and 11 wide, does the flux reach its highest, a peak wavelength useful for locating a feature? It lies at 4685.00 A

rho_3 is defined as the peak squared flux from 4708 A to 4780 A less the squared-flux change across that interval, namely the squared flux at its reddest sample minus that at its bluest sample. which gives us 272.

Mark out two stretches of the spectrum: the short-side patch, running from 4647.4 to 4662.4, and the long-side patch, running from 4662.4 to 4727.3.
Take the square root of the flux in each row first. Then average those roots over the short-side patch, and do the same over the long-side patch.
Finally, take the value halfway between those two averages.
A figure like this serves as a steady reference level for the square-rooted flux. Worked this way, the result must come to 3.916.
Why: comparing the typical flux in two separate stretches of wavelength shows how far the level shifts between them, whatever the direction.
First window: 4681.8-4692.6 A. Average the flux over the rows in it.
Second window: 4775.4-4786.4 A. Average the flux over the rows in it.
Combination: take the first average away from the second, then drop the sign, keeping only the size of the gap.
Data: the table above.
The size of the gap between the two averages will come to 2.2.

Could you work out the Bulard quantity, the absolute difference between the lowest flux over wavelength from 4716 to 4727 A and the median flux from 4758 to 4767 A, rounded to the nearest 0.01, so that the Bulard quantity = 0.35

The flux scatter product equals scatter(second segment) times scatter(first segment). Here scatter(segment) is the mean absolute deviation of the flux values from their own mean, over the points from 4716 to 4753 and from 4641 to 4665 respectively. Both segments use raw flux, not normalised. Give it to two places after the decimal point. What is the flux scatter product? 1.12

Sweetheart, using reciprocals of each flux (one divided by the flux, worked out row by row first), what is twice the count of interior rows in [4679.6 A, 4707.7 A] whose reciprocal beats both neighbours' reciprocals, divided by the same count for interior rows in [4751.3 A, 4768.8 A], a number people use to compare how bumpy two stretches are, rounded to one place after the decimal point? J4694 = 4.0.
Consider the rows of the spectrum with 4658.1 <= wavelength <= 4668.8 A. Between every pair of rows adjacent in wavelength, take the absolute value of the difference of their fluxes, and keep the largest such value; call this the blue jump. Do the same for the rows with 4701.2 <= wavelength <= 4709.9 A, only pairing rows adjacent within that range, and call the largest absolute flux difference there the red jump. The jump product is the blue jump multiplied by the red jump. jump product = 5.8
